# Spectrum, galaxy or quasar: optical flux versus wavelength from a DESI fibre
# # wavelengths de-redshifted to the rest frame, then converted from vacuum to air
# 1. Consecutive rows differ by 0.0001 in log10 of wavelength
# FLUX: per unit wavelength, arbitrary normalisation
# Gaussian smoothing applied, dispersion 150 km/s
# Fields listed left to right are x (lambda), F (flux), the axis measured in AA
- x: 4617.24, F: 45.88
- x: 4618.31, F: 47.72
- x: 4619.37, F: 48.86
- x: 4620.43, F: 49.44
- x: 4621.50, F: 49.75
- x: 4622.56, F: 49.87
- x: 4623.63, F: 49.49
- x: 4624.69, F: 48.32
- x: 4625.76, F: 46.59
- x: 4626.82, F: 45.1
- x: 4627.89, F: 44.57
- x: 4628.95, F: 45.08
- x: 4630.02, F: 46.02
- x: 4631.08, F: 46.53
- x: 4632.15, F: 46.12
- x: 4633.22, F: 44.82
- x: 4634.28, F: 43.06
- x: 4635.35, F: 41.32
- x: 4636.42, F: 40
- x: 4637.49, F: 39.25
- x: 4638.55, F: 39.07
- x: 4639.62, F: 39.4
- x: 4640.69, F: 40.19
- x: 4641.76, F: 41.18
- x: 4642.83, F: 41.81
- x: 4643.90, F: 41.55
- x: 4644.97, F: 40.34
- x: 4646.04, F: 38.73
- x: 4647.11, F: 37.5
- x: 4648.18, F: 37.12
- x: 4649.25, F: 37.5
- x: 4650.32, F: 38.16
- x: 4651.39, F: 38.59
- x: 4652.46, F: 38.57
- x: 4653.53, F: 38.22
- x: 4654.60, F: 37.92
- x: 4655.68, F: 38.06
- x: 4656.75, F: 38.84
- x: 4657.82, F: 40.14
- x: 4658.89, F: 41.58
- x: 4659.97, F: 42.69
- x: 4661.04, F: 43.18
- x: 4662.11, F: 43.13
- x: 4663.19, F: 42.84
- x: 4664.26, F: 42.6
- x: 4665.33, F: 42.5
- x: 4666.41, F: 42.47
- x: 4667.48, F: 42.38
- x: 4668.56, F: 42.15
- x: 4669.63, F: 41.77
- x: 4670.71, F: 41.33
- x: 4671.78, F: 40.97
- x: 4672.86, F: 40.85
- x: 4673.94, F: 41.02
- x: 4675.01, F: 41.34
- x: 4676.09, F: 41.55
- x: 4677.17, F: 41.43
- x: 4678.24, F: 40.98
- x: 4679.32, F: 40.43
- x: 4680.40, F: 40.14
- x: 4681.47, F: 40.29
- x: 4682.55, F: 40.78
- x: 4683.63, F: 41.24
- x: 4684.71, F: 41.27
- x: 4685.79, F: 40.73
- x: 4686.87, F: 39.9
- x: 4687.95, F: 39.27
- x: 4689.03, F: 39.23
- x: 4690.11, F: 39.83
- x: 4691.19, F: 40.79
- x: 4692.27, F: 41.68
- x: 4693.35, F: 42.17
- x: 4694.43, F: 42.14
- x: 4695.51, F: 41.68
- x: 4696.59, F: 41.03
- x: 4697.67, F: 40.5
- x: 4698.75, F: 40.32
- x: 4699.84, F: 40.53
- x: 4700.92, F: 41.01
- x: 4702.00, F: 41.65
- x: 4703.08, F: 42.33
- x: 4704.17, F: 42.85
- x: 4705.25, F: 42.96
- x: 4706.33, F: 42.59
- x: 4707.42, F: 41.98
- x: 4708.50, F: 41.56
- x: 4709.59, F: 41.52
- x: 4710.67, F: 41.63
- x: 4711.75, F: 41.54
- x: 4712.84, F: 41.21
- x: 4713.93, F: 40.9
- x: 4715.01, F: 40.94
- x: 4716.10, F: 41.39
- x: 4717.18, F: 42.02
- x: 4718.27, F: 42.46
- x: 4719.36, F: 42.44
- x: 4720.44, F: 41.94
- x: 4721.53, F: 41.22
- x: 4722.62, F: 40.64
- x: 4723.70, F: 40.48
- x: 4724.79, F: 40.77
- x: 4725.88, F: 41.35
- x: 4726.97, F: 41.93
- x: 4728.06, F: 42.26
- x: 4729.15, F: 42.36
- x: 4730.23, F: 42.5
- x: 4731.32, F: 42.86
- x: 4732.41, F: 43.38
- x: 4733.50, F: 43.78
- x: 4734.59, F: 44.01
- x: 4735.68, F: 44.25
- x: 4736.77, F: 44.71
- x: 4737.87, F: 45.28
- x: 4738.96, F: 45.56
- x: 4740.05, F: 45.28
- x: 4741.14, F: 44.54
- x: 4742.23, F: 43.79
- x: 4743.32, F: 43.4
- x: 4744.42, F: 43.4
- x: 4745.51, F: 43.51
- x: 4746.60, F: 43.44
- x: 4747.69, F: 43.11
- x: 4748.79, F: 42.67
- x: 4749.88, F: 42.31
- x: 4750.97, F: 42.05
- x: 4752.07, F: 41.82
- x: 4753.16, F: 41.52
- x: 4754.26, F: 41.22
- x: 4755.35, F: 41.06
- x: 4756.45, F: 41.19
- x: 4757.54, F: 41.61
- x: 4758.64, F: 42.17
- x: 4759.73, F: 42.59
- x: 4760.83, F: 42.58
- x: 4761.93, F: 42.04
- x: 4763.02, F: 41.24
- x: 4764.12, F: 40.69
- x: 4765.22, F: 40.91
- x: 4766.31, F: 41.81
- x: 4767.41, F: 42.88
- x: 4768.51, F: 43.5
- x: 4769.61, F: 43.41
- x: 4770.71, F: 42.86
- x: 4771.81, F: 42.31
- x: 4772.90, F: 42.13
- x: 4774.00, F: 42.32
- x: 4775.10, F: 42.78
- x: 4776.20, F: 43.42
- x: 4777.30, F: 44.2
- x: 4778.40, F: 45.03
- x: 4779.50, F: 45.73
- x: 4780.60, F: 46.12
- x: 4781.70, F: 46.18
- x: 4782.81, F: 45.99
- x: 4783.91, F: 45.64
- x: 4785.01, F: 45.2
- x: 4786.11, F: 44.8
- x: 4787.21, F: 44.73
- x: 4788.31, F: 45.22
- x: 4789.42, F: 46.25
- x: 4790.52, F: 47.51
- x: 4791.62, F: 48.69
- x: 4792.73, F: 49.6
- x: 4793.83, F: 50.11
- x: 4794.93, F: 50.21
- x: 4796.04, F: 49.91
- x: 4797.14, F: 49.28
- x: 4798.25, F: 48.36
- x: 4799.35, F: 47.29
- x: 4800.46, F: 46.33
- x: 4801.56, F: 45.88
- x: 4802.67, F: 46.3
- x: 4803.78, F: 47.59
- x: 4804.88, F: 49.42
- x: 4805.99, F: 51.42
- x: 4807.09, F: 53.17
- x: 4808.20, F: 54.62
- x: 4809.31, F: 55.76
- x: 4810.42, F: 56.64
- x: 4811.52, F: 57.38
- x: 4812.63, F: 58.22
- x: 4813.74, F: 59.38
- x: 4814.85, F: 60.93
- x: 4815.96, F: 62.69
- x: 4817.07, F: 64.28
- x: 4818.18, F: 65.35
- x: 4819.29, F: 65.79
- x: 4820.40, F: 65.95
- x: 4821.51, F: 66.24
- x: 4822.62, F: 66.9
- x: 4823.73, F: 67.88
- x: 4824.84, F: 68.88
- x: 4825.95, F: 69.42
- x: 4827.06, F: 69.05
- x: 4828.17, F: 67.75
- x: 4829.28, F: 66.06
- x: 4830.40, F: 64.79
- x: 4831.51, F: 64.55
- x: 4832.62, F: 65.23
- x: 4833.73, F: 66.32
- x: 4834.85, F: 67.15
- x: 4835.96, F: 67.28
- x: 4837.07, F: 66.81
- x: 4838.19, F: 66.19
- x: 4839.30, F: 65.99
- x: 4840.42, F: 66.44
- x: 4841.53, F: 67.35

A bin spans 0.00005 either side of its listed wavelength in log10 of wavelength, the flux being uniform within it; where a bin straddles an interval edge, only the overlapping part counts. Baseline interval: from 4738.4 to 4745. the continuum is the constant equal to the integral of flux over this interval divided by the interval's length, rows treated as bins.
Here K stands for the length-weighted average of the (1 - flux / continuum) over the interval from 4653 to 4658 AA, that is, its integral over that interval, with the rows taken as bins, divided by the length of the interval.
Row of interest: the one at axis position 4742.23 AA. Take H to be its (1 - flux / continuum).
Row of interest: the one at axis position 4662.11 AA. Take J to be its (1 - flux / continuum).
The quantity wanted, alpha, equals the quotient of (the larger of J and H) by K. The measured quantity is 0.21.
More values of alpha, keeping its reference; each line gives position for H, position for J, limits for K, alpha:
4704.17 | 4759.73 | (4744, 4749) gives 1.62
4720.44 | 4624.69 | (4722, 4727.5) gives 0.73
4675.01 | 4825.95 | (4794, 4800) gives -0.64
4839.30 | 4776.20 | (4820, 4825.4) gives -0.04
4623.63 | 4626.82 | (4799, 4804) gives 0.34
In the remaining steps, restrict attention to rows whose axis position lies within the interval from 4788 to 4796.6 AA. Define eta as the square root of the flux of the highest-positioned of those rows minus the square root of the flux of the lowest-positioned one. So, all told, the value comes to 0.3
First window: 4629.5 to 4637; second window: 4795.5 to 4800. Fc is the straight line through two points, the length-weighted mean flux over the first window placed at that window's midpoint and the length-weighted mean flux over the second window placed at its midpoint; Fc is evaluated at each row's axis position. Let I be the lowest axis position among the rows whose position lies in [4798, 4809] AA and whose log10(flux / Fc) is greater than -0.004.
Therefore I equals 4798.25 AA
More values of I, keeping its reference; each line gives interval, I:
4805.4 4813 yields 4805.99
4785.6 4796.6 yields 4791.62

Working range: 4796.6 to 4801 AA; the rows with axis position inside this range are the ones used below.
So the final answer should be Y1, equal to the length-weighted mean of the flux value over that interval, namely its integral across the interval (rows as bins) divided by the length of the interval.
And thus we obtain 48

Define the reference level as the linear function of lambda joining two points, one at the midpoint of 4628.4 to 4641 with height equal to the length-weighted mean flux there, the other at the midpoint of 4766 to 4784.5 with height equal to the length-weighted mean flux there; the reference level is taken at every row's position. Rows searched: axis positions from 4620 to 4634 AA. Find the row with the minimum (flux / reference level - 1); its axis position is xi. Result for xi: 4627.89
